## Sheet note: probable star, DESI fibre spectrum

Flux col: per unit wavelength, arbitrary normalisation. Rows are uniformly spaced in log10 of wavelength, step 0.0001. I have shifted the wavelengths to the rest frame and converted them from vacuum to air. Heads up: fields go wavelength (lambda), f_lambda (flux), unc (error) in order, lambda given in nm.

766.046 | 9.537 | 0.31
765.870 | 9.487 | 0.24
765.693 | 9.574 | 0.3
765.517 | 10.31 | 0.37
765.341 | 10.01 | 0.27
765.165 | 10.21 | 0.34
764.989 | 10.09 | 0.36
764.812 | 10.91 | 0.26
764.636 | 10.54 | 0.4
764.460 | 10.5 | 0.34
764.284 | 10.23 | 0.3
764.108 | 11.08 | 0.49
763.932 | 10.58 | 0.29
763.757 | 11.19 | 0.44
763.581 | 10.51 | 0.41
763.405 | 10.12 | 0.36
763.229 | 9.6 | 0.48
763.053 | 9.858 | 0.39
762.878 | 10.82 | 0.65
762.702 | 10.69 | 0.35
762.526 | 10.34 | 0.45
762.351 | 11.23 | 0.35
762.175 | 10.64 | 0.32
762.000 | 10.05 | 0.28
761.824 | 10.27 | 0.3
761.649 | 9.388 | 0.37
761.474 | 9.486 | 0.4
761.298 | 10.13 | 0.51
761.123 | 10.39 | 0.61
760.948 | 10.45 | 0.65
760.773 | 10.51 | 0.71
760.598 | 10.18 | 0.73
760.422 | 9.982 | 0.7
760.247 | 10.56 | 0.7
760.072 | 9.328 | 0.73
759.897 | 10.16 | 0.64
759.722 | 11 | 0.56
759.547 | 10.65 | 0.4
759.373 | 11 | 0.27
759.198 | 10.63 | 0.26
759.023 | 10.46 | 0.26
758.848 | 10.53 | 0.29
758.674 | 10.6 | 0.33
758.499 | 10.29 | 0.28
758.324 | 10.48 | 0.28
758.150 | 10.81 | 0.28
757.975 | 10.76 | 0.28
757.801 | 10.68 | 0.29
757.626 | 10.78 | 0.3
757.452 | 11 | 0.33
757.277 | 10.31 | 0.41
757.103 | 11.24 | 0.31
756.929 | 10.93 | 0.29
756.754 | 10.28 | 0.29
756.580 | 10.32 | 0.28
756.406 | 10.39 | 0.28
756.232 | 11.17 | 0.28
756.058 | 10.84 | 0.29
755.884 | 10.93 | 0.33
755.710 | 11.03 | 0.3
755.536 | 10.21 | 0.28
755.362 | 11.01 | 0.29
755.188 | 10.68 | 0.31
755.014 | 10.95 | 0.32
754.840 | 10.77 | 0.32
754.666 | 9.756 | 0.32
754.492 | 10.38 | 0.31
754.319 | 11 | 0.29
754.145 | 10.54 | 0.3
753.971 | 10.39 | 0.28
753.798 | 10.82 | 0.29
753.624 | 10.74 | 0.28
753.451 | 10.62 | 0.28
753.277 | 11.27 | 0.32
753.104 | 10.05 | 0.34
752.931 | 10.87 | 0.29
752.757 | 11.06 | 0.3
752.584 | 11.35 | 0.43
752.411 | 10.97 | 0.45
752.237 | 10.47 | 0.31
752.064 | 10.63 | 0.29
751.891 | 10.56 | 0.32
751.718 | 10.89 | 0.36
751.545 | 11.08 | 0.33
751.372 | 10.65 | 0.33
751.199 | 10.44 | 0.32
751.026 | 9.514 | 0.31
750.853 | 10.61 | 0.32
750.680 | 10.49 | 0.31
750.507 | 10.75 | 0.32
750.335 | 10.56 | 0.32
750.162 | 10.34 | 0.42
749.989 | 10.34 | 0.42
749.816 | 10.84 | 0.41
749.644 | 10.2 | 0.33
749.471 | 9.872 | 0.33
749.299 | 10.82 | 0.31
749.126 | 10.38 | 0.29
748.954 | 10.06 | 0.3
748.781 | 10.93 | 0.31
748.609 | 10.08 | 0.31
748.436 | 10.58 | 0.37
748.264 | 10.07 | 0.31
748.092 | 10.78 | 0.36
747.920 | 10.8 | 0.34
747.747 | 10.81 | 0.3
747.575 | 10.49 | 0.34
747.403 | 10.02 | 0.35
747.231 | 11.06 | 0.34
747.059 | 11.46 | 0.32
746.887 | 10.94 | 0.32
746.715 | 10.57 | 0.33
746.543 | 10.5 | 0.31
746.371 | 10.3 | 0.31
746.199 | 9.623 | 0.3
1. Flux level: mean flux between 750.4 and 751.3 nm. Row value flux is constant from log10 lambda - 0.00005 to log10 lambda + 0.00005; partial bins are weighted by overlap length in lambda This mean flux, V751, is 10.4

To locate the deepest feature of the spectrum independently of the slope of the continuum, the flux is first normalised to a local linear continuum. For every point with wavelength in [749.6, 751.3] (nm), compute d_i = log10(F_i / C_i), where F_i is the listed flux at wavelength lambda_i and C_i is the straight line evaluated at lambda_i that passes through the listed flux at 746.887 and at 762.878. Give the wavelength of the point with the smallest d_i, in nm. 751.026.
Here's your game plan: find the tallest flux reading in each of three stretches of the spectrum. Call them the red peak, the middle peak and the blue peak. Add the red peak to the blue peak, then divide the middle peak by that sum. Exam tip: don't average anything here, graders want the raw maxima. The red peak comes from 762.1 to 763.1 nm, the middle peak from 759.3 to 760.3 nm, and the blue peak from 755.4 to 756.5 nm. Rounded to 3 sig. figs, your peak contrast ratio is 0.491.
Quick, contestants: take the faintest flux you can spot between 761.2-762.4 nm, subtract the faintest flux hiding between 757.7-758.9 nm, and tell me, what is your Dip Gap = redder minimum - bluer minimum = -0.9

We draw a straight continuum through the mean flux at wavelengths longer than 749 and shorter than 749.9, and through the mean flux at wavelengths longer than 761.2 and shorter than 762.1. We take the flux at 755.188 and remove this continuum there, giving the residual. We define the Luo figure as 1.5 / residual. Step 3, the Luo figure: 2.9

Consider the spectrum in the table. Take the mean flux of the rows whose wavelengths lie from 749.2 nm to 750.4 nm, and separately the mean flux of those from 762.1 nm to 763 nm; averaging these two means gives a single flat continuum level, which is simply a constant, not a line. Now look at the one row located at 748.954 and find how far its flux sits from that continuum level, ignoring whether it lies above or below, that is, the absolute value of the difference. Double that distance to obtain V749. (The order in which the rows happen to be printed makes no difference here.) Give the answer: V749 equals 1.0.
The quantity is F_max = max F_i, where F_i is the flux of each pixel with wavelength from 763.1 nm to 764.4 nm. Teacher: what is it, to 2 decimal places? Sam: 11.19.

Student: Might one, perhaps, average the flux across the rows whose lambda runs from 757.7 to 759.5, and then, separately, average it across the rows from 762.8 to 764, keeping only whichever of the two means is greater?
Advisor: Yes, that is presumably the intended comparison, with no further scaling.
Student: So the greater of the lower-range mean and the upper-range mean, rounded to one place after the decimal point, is 10.6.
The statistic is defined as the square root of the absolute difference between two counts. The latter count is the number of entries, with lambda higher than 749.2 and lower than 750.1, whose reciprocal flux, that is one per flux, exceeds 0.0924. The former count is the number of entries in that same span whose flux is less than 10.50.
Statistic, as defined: 1.0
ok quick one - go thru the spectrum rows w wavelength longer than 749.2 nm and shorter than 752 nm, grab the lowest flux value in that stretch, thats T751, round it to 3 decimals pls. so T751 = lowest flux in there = 9.514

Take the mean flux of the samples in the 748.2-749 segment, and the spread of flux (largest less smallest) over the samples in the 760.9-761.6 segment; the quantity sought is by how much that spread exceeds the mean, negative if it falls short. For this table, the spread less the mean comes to -9.4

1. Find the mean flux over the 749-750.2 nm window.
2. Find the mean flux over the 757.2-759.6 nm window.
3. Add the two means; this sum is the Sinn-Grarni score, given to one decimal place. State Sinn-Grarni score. 21.0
